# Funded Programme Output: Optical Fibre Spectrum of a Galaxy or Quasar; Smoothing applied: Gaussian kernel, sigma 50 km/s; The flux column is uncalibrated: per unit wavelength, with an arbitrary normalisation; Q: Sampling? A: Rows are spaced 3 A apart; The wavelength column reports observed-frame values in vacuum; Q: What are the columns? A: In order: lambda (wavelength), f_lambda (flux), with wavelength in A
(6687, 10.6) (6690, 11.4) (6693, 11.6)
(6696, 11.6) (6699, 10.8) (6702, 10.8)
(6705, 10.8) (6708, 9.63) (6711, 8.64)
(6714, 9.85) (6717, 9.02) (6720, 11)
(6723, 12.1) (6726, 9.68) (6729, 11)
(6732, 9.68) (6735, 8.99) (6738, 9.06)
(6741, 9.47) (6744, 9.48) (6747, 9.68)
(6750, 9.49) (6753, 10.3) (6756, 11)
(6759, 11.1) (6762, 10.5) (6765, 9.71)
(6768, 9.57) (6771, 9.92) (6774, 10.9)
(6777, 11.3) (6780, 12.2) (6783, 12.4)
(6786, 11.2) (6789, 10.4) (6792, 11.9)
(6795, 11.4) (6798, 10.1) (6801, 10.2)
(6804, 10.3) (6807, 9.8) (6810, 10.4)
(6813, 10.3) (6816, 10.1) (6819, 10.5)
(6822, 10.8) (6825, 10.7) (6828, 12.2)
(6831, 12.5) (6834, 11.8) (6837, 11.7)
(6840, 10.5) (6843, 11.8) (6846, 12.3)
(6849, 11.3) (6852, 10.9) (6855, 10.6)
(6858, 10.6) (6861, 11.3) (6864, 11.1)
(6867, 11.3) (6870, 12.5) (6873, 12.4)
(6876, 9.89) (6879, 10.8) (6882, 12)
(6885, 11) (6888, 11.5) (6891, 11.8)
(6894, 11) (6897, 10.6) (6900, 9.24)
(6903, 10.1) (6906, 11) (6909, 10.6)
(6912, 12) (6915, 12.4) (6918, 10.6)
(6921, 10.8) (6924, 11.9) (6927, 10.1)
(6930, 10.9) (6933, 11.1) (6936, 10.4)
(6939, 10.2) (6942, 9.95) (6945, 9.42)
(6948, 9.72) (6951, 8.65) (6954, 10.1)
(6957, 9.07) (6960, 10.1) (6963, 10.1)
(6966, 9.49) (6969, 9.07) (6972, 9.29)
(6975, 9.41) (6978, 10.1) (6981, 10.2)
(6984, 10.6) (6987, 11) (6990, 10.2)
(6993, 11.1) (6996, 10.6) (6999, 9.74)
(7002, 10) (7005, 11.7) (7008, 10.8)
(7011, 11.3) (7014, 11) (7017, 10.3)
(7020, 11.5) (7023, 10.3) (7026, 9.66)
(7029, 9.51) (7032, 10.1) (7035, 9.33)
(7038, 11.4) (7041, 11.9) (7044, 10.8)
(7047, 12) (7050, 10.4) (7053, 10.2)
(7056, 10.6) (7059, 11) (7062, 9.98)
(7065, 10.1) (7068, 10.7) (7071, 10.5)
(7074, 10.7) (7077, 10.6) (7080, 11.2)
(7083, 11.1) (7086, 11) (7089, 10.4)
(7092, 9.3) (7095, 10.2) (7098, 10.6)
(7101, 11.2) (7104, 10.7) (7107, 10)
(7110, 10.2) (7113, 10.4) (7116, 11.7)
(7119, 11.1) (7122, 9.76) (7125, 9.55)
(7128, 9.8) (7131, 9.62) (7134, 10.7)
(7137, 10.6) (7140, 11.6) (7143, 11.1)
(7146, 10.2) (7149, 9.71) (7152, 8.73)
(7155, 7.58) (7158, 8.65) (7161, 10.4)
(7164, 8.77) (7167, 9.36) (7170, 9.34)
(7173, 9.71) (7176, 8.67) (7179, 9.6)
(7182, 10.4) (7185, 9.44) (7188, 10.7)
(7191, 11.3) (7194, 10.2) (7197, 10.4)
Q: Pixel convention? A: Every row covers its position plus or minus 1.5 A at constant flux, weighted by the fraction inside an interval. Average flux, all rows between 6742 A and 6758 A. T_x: 10.0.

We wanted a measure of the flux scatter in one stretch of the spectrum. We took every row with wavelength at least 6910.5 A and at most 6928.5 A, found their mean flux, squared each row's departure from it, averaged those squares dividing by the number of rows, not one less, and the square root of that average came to 0.8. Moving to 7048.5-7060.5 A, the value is 0.3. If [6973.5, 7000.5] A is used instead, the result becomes 0.5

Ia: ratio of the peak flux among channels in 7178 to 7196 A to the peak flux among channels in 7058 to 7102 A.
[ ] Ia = 1.01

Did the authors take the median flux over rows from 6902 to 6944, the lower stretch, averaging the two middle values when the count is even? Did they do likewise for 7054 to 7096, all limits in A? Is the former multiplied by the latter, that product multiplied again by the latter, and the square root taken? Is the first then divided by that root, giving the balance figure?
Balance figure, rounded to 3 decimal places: 0.309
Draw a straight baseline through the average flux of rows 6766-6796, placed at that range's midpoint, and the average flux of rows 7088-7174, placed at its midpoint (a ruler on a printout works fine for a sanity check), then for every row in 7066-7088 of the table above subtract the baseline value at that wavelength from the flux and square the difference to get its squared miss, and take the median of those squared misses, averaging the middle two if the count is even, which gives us 0.24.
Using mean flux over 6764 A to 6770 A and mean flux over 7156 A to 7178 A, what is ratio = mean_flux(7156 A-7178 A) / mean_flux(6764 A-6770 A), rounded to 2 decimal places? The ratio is 0.96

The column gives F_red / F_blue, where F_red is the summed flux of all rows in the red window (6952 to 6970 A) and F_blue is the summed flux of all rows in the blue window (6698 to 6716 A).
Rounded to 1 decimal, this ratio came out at 1.0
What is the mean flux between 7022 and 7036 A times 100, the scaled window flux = 978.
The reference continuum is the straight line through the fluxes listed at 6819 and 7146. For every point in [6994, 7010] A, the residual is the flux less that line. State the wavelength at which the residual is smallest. 6999 A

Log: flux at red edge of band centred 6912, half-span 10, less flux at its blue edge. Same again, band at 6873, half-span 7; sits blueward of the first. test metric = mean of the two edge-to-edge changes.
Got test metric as 0.10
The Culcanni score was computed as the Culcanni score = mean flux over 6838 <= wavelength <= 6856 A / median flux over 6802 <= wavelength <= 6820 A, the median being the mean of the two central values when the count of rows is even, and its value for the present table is 1.09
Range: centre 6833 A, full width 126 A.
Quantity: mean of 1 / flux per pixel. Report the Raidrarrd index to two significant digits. 0.090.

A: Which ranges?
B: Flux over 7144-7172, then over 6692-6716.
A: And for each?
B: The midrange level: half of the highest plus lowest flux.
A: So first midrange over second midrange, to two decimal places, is 0.89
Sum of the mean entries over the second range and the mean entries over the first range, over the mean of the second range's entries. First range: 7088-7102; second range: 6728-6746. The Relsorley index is 2.08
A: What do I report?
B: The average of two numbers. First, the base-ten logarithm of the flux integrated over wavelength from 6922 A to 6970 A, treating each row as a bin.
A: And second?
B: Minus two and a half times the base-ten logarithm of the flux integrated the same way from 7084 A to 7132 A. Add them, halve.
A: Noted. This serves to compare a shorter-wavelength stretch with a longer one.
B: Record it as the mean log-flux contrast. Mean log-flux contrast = -2.029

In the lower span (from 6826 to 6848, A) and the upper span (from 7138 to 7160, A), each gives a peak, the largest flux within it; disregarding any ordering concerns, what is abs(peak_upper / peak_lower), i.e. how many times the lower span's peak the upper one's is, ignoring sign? 0.93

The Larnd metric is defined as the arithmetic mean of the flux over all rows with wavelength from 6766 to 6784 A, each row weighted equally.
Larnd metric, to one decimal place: 11.0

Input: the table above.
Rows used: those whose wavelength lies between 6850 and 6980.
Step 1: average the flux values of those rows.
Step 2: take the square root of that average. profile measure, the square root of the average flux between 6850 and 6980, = 3.25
